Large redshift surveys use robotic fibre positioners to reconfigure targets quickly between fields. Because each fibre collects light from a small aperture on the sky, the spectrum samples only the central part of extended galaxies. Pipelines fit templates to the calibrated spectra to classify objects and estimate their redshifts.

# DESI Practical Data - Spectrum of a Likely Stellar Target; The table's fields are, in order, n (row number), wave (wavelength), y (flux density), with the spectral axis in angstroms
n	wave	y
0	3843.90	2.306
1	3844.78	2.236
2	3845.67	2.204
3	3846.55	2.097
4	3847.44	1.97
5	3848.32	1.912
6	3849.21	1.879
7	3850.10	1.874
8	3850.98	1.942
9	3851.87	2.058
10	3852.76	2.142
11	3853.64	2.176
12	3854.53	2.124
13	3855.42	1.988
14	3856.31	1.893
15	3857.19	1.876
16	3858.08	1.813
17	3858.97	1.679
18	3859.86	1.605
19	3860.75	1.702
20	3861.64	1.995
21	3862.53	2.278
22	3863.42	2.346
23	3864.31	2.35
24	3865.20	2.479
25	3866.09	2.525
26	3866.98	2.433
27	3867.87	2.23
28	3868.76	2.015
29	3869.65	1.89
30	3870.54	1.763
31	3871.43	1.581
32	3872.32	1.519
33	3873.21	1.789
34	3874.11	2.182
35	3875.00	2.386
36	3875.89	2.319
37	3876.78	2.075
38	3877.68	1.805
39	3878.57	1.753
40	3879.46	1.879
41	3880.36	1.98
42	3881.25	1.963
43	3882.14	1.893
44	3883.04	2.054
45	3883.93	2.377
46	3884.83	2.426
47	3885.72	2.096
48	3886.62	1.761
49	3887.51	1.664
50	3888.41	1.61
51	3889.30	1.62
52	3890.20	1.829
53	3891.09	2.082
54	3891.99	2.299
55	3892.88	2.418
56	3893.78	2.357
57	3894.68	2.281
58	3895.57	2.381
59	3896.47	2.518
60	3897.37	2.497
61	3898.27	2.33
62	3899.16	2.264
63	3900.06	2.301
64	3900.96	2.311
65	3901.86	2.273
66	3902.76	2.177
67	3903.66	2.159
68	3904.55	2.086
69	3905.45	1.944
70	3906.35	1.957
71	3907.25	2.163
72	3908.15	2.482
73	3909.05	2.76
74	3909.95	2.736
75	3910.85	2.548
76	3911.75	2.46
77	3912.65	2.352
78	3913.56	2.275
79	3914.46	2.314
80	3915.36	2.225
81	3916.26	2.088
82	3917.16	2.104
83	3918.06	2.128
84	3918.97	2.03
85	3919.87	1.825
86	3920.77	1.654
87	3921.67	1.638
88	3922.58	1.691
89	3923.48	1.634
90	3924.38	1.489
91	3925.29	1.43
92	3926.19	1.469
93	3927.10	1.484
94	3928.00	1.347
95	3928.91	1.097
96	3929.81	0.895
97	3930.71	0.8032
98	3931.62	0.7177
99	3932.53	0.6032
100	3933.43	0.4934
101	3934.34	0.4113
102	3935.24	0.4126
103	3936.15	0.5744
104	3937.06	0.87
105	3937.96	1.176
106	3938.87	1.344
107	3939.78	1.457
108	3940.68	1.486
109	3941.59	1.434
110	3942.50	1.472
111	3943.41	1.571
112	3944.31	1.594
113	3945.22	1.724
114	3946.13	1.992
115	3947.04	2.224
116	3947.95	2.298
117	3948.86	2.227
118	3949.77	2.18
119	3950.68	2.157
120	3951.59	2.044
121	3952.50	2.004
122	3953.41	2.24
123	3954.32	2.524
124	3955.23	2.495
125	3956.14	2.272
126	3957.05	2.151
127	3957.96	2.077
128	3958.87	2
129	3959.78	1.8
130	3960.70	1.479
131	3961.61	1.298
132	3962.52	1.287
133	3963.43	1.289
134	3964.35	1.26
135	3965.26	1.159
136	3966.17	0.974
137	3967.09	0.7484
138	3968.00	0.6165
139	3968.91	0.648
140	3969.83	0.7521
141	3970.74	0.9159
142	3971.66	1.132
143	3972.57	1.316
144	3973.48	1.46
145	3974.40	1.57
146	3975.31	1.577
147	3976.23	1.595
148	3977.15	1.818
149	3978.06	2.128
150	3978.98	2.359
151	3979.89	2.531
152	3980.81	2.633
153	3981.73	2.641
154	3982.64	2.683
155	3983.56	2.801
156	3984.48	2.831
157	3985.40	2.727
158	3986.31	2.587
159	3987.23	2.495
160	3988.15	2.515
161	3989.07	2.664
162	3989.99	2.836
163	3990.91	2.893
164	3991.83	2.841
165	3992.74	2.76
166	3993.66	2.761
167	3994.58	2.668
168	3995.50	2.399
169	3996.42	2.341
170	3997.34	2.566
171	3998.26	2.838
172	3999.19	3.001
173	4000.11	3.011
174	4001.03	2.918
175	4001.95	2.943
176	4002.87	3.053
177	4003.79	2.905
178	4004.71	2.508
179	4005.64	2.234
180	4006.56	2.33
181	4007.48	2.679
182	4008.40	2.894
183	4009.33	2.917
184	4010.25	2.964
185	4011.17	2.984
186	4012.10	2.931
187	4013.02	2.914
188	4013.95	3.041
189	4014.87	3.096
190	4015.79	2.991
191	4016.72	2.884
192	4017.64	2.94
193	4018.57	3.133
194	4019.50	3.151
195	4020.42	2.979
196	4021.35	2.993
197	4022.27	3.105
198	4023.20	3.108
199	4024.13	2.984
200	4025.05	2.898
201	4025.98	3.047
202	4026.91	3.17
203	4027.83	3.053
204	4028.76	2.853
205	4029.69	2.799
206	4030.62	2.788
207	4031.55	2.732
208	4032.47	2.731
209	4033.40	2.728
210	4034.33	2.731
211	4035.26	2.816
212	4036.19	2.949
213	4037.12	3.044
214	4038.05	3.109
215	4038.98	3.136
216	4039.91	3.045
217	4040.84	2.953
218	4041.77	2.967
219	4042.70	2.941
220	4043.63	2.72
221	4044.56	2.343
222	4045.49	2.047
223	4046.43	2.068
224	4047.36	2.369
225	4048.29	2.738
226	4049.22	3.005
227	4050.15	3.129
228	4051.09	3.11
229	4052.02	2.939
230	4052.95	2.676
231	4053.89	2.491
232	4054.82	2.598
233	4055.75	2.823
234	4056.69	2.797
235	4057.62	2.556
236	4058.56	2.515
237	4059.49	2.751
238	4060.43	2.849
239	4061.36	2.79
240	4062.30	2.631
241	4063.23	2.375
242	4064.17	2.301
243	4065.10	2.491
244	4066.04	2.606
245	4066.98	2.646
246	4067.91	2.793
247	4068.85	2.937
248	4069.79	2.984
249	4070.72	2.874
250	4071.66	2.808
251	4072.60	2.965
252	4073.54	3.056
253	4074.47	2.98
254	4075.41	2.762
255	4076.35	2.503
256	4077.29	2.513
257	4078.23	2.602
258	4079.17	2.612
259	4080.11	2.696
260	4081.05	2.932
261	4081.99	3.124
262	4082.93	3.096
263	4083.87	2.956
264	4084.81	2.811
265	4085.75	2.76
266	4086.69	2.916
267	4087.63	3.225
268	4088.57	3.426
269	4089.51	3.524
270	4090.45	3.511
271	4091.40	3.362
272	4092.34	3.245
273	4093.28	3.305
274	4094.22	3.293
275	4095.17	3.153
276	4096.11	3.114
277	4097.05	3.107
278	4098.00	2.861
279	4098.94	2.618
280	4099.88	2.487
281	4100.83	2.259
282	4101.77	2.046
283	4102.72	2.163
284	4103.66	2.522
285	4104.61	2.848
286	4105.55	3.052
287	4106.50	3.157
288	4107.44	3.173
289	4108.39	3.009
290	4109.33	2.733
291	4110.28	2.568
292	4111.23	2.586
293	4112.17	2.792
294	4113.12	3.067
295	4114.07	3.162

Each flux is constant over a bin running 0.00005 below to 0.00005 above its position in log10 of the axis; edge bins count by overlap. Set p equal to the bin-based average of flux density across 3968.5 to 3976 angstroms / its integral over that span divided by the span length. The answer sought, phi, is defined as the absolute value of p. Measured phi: 1.2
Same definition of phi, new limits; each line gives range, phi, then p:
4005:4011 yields 2.7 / 2.7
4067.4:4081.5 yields 2.8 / 2.8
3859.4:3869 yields 2.2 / 2.2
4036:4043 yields 3.0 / 3.0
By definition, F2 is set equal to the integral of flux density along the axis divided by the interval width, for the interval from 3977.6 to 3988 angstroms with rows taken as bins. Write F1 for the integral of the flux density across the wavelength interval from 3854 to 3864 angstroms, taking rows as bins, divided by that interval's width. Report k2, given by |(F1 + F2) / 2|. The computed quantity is 2.3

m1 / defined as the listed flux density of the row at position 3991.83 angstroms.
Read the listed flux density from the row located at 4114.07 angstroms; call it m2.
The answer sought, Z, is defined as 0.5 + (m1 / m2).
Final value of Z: 1.4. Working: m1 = 2.841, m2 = 3.162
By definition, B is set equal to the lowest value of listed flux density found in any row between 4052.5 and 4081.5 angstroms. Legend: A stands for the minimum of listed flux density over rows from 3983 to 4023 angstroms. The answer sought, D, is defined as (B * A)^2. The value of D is 26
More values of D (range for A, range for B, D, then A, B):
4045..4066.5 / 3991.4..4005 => 23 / 2.047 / 2.341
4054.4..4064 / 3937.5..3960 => 8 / 2.375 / 1.176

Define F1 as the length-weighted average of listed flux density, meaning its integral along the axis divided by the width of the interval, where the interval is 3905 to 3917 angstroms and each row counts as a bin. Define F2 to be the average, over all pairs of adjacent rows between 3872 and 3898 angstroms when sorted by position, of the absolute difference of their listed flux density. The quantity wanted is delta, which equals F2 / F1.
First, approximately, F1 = 2.3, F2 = 0.16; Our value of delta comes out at 0.067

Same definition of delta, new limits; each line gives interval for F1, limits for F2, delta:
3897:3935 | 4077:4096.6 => 0.062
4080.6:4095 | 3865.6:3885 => 0.050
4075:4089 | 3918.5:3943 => 0.040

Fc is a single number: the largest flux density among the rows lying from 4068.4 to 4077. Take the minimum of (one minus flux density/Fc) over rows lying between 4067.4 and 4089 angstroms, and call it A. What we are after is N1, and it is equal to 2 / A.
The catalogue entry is -17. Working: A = -0.12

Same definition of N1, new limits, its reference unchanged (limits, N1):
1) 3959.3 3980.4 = 12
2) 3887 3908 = 11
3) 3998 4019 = -79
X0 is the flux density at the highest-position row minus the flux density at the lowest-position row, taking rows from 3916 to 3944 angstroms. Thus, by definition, -0.5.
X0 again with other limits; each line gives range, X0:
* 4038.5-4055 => -0.5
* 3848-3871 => -0.1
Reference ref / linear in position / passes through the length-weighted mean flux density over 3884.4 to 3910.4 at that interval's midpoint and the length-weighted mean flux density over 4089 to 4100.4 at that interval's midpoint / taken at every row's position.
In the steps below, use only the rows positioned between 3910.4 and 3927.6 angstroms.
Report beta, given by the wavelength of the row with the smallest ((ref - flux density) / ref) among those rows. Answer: 3910.85 angstroms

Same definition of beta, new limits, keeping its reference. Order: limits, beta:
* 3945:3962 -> 3954.32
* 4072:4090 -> 4089.51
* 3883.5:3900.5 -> 3896.47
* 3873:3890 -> 3875.00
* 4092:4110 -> 4093.28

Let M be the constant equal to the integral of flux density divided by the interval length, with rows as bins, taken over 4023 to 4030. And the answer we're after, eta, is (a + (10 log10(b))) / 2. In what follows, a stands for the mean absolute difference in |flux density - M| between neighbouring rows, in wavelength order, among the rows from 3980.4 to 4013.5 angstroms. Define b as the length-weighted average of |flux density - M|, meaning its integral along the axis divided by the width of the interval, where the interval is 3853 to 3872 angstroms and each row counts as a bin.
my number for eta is 0.0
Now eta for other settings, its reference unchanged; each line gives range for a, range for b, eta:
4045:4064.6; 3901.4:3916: -0.7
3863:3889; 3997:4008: -2.9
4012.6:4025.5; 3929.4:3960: 0.8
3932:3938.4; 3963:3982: 1.0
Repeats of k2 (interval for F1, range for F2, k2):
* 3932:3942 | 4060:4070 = 1.8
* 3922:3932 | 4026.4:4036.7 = 2.1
